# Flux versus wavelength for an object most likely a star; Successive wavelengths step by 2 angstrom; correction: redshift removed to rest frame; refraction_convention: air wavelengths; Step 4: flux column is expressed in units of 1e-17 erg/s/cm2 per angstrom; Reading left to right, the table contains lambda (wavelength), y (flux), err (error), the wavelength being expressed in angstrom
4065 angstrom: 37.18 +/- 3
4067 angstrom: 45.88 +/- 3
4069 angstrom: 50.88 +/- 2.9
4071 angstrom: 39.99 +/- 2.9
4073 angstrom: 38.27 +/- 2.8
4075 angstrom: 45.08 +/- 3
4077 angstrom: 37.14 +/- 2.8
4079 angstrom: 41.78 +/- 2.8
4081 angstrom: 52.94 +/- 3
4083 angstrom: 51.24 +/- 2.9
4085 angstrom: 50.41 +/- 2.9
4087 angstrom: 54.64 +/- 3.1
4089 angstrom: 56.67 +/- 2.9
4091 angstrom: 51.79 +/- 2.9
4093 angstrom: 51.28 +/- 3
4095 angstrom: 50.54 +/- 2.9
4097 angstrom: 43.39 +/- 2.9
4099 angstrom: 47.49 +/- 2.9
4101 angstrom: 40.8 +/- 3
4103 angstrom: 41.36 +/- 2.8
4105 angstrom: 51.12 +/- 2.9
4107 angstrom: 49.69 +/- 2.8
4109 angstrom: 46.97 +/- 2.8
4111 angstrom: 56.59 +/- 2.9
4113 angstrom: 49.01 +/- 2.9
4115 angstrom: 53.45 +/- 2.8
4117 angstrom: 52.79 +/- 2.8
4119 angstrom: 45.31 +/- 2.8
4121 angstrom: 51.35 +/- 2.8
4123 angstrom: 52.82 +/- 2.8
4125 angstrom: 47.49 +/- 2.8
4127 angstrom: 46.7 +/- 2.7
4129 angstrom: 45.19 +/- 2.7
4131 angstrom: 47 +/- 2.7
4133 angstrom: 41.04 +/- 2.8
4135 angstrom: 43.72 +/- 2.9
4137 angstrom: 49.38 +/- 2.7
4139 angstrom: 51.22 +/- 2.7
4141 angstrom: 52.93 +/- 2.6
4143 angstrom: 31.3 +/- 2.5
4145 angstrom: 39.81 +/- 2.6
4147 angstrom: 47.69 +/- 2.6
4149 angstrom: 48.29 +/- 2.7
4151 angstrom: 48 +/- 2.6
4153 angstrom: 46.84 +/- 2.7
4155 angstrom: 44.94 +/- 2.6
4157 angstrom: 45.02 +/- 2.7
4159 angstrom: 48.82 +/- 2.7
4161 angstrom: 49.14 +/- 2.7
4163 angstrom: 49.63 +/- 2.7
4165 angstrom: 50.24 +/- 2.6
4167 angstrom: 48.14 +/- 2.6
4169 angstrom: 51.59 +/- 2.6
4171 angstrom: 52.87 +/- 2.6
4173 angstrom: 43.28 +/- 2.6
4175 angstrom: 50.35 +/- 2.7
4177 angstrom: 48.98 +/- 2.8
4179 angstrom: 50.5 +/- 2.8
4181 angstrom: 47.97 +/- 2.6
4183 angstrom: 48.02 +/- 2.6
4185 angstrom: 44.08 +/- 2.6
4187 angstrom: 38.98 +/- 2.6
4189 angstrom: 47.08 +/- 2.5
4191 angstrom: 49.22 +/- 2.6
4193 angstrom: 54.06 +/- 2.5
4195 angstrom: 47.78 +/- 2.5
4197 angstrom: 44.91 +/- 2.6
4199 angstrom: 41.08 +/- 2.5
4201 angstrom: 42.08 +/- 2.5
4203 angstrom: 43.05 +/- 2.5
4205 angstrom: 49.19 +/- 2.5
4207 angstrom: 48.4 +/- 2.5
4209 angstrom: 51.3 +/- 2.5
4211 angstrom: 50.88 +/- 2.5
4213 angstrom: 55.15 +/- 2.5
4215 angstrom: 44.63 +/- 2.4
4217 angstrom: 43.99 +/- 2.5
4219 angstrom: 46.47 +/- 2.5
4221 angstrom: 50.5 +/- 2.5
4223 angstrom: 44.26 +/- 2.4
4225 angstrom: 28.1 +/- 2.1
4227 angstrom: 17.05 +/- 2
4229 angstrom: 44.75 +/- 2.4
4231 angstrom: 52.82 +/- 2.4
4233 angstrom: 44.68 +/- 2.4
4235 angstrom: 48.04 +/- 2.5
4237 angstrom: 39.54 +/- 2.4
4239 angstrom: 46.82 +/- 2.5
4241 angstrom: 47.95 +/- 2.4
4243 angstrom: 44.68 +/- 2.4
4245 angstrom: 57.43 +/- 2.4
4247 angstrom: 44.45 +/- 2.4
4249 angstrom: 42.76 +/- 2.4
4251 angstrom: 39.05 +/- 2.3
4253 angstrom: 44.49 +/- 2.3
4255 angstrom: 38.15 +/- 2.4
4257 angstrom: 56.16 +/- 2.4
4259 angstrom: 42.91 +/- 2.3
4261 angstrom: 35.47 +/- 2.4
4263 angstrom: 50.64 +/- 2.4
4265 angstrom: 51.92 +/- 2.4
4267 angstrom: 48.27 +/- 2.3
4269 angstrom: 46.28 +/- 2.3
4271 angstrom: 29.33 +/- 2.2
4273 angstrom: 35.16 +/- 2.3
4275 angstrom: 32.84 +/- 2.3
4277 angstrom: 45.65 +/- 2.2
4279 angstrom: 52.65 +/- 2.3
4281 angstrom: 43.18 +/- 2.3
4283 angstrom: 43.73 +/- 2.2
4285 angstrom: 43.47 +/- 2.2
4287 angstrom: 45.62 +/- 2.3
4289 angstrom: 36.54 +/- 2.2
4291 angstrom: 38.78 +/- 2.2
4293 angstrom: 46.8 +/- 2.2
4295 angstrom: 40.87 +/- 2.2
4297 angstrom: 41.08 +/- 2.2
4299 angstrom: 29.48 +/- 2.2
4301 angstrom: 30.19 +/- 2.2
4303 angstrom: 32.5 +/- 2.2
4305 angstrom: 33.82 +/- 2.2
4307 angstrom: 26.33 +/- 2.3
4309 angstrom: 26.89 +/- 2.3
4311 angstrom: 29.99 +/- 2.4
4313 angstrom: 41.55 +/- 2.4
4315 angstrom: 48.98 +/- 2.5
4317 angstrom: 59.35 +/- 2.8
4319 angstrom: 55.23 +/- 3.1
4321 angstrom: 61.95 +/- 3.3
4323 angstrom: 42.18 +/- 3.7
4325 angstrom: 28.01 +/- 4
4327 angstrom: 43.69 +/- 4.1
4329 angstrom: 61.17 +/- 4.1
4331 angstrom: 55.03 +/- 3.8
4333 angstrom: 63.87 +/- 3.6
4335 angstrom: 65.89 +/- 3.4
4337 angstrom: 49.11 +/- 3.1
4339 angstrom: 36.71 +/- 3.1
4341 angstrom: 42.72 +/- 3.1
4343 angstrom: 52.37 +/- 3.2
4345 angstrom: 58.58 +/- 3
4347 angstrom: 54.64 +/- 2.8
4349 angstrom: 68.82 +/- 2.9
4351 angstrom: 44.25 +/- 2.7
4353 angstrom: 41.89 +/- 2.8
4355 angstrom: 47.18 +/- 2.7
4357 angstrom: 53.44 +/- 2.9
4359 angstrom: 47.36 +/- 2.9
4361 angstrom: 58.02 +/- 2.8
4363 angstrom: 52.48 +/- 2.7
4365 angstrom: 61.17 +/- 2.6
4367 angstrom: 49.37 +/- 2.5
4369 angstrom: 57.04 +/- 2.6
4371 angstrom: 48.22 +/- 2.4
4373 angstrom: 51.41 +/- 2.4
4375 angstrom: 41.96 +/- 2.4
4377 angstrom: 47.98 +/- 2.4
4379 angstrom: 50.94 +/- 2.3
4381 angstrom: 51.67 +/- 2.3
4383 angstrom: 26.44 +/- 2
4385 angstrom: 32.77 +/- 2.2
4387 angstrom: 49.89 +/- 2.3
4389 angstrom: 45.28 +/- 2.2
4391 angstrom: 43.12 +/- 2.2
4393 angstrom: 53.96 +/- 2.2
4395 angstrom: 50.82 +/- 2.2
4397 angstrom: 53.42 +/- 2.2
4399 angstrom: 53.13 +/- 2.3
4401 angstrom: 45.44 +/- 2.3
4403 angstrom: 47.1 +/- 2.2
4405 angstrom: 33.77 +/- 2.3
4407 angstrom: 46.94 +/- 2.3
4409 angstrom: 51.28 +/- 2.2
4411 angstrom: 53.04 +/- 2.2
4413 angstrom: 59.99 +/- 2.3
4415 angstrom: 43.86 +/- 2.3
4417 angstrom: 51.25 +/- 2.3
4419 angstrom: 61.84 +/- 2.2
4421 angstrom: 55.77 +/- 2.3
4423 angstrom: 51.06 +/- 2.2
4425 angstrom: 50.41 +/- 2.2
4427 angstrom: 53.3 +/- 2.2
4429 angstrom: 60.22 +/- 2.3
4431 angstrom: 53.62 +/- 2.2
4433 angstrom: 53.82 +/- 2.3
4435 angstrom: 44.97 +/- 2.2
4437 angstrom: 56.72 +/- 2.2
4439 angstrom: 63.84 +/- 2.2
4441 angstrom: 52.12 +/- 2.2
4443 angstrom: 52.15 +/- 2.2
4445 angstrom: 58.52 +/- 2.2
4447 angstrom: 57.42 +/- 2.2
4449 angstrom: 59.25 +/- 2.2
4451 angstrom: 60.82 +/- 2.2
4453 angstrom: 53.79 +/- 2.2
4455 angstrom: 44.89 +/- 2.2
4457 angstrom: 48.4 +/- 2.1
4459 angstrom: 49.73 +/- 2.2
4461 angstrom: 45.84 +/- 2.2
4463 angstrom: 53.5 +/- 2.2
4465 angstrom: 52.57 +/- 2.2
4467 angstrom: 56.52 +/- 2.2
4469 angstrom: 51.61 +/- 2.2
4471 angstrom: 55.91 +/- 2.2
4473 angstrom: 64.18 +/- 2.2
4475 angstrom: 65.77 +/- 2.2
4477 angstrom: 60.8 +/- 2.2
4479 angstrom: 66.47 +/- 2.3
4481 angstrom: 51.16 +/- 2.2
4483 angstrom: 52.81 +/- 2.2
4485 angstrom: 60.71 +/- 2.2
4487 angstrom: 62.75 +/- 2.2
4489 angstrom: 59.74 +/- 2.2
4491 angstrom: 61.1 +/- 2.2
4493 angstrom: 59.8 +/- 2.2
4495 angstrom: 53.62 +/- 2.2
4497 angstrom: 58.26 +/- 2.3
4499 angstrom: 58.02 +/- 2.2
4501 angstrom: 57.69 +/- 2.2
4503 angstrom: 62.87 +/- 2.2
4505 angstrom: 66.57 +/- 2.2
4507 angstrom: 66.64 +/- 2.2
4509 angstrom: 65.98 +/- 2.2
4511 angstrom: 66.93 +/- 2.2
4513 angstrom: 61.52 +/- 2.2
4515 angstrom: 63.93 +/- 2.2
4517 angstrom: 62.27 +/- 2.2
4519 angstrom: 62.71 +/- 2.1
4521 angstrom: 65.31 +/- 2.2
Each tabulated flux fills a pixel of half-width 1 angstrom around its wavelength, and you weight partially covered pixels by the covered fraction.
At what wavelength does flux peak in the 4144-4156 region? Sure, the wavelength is 4149 angstrom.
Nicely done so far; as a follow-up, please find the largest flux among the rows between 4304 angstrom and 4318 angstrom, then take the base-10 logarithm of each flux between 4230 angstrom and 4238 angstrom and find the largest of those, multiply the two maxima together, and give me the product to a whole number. 102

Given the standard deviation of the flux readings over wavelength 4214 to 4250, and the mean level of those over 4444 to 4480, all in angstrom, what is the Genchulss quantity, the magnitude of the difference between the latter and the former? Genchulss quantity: 47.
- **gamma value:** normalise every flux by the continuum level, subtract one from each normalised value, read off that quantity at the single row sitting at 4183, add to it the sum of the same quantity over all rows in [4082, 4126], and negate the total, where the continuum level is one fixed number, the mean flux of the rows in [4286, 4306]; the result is -7.5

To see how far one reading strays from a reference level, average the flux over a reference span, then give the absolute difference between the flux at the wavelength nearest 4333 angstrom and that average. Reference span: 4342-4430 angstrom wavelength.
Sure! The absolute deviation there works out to 14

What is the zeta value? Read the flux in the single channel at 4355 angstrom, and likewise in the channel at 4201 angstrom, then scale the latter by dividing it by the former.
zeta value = 0.89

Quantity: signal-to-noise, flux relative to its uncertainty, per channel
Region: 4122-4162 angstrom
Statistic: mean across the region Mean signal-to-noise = 17.2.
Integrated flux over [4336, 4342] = 257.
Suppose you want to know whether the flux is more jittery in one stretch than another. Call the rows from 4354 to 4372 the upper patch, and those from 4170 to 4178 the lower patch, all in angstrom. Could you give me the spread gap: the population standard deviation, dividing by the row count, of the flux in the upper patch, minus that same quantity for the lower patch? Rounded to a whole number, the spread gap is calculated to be 1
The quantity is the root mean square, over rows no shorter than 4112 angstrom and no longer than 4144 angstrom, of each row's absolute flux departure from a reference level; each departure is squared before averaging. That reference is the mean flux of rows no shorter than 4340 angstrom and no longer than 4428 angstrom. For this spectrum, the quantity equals 6.0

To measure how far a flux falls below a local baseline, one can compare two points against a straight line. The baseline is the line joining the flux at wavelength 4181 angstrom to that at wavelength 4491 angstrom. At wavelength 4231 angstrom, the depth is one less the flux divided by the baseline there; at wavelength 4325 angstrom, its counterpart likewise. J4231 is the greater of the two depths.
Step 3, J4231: 0.48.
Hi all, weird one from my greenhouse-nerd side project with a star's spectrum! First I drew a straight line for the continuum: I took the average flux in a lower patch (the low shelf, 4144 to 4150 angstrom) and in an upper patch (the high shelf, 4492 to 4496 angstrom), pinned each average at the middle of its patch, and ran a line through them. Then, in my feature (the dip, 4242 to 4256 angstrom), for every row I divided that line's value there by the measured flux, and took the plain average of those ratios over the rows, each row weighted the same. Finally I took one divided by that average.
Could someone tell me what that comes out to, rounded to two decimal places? 0.90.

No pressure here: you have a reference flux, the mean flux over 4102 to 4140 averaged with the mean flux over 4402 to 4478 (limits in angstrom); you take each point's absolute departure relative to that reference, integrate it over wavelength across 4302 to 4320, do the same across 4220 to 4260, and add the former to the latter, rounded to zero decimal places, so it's 606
